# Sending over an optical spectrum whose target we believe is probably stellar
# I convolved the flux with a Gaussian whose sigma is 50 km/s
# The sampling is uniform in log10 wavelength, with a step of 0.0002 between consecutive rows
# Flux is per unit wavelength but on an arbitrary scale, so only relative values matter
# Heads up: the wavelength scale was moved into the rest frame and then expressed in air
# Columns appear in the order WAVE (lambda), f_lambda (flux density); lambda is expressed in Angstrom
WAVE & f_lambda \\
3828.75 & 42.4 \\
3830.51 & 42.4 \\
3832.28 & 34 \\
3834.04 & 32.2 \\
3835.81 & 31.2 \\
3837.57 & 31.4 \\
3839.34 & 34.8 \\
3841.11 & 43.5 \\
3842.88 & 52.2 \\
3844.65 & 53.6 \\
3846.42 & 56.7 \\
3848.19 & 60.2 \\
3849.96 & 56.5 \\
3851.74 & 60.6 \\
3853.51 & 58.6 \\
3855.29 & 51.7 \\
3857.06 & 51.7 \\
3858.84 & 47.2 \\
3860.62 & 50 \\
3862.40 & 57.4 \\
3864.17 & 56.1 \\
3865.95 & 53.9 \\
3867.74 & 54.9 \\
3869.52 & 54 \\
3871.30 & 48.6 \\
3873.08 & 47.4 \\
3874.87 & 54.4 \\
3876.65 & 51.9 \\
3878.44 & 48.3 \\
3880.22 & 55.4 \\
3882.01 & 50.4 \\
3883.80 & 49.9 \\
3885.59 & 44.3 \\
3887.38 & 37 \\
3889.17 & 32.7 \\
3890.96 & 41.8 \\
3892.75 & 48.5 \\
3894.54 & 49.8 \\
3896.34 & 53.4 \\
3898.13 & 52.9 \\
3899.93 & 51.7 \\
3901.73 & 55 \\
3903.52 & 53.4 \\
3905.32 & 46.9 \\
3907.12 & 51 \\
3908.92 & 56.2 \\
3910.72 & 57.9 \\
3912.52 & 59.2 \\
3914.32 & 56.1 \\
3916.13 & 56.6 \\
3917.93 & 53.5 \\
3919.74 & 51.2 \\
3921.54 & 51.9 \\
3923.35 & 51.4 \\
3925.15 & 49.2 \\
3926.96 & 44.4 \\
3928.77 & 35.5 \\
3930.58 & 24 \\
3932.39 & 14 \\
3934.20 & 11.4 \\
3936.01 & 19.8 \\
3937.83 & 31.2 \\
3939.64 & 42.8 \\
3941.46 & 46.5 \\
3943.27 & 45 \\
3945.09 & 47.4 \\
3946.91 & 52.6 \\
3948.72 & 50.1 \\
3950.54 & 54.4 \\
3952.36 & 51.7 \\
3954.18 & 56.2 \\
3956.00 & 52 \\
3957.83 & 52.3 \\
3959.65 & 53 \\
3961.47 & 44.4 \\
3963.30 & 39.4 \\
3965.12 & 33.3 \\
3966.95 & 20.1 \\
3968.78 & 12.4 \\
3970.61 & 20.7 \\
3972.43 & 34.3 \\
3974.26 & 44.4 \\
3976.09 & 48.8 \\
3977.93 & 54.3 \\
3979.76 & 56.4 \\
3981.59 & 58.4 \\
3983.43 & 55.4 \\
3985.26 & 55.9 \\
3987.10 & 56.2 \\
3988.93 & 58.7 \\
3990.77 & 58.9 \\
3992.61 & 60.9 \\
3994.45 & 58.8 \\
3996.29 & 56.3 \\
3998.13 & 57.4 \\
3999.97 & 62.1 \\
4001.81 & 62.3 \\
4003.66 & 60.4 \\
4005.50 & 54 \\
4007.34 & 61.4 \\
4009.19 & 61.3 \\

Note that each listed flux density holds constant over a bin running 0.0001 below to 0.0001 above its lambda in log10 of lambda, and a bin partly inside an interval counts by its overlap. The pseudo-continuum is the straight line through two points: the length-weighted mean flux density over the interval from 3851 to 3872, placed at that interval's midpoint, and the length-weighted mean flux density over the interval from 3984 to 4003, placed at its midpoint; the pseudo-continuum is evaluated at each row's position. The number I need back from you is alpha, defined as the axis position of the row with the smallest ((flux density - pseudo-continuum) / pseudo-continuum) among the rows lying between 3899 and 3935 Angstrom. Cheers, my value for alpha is 3934.20 Angstrom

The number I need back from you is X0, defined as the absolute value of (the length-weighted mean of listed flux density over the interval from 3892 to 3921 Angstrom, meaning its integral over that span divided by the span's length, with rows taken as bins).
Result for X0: 53.3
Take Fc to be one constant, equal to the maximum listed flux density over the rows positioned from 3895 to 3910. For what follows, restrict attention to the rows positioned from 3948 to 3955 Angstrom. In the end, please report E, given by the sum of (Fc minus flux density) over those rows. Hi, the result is 12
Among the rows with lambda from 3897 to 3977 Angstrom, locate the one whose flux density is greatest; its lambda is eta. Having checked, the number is 3912.52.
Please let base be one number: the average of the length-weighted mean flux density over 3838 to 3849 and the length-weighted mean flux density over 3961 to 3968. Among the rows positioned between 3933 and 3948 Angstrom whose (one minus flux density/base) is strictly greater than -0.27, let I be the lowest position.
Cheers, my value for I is 3934.20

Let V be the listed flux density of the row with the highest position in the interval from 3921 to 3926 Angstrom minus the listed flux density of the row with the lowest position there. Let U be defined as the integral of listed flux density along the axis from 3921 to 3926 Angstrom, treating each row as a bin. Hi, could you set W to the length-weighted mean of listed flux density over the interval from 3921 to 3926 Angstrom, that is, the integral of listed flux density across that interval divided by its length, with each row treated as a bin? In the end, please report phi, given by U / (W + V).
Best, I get 5.3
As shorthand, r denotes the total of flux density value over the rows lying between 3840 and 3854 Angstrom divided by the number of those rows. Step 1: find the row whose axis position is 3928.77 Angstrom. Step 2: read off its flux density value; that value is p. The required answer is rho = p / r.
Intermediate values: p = 35.5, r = 55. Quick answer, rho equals 0.6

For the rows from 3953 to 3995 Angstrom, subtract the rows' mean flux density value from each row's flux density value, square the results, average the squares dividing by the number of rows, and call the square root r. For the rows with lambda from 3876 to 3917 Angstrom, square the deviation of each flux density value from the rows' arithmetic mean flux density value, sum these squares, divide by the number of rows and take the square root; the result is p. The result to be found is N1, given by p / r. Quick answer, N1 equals 0.5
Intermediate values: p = 6.4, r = 13.7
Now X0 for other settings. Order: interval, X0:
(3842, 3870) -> 54.7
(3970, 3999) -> 52.6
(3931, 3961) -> 42.3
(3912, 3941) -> 40.6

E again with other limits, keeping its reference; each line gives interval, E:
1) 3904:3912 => 13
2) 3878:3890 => 75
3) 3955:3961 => 11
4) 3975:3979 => 9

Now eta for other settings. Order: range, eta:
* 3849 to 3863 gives 3851.74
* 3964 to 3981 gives 3979.76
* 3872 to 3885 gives 3880.22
